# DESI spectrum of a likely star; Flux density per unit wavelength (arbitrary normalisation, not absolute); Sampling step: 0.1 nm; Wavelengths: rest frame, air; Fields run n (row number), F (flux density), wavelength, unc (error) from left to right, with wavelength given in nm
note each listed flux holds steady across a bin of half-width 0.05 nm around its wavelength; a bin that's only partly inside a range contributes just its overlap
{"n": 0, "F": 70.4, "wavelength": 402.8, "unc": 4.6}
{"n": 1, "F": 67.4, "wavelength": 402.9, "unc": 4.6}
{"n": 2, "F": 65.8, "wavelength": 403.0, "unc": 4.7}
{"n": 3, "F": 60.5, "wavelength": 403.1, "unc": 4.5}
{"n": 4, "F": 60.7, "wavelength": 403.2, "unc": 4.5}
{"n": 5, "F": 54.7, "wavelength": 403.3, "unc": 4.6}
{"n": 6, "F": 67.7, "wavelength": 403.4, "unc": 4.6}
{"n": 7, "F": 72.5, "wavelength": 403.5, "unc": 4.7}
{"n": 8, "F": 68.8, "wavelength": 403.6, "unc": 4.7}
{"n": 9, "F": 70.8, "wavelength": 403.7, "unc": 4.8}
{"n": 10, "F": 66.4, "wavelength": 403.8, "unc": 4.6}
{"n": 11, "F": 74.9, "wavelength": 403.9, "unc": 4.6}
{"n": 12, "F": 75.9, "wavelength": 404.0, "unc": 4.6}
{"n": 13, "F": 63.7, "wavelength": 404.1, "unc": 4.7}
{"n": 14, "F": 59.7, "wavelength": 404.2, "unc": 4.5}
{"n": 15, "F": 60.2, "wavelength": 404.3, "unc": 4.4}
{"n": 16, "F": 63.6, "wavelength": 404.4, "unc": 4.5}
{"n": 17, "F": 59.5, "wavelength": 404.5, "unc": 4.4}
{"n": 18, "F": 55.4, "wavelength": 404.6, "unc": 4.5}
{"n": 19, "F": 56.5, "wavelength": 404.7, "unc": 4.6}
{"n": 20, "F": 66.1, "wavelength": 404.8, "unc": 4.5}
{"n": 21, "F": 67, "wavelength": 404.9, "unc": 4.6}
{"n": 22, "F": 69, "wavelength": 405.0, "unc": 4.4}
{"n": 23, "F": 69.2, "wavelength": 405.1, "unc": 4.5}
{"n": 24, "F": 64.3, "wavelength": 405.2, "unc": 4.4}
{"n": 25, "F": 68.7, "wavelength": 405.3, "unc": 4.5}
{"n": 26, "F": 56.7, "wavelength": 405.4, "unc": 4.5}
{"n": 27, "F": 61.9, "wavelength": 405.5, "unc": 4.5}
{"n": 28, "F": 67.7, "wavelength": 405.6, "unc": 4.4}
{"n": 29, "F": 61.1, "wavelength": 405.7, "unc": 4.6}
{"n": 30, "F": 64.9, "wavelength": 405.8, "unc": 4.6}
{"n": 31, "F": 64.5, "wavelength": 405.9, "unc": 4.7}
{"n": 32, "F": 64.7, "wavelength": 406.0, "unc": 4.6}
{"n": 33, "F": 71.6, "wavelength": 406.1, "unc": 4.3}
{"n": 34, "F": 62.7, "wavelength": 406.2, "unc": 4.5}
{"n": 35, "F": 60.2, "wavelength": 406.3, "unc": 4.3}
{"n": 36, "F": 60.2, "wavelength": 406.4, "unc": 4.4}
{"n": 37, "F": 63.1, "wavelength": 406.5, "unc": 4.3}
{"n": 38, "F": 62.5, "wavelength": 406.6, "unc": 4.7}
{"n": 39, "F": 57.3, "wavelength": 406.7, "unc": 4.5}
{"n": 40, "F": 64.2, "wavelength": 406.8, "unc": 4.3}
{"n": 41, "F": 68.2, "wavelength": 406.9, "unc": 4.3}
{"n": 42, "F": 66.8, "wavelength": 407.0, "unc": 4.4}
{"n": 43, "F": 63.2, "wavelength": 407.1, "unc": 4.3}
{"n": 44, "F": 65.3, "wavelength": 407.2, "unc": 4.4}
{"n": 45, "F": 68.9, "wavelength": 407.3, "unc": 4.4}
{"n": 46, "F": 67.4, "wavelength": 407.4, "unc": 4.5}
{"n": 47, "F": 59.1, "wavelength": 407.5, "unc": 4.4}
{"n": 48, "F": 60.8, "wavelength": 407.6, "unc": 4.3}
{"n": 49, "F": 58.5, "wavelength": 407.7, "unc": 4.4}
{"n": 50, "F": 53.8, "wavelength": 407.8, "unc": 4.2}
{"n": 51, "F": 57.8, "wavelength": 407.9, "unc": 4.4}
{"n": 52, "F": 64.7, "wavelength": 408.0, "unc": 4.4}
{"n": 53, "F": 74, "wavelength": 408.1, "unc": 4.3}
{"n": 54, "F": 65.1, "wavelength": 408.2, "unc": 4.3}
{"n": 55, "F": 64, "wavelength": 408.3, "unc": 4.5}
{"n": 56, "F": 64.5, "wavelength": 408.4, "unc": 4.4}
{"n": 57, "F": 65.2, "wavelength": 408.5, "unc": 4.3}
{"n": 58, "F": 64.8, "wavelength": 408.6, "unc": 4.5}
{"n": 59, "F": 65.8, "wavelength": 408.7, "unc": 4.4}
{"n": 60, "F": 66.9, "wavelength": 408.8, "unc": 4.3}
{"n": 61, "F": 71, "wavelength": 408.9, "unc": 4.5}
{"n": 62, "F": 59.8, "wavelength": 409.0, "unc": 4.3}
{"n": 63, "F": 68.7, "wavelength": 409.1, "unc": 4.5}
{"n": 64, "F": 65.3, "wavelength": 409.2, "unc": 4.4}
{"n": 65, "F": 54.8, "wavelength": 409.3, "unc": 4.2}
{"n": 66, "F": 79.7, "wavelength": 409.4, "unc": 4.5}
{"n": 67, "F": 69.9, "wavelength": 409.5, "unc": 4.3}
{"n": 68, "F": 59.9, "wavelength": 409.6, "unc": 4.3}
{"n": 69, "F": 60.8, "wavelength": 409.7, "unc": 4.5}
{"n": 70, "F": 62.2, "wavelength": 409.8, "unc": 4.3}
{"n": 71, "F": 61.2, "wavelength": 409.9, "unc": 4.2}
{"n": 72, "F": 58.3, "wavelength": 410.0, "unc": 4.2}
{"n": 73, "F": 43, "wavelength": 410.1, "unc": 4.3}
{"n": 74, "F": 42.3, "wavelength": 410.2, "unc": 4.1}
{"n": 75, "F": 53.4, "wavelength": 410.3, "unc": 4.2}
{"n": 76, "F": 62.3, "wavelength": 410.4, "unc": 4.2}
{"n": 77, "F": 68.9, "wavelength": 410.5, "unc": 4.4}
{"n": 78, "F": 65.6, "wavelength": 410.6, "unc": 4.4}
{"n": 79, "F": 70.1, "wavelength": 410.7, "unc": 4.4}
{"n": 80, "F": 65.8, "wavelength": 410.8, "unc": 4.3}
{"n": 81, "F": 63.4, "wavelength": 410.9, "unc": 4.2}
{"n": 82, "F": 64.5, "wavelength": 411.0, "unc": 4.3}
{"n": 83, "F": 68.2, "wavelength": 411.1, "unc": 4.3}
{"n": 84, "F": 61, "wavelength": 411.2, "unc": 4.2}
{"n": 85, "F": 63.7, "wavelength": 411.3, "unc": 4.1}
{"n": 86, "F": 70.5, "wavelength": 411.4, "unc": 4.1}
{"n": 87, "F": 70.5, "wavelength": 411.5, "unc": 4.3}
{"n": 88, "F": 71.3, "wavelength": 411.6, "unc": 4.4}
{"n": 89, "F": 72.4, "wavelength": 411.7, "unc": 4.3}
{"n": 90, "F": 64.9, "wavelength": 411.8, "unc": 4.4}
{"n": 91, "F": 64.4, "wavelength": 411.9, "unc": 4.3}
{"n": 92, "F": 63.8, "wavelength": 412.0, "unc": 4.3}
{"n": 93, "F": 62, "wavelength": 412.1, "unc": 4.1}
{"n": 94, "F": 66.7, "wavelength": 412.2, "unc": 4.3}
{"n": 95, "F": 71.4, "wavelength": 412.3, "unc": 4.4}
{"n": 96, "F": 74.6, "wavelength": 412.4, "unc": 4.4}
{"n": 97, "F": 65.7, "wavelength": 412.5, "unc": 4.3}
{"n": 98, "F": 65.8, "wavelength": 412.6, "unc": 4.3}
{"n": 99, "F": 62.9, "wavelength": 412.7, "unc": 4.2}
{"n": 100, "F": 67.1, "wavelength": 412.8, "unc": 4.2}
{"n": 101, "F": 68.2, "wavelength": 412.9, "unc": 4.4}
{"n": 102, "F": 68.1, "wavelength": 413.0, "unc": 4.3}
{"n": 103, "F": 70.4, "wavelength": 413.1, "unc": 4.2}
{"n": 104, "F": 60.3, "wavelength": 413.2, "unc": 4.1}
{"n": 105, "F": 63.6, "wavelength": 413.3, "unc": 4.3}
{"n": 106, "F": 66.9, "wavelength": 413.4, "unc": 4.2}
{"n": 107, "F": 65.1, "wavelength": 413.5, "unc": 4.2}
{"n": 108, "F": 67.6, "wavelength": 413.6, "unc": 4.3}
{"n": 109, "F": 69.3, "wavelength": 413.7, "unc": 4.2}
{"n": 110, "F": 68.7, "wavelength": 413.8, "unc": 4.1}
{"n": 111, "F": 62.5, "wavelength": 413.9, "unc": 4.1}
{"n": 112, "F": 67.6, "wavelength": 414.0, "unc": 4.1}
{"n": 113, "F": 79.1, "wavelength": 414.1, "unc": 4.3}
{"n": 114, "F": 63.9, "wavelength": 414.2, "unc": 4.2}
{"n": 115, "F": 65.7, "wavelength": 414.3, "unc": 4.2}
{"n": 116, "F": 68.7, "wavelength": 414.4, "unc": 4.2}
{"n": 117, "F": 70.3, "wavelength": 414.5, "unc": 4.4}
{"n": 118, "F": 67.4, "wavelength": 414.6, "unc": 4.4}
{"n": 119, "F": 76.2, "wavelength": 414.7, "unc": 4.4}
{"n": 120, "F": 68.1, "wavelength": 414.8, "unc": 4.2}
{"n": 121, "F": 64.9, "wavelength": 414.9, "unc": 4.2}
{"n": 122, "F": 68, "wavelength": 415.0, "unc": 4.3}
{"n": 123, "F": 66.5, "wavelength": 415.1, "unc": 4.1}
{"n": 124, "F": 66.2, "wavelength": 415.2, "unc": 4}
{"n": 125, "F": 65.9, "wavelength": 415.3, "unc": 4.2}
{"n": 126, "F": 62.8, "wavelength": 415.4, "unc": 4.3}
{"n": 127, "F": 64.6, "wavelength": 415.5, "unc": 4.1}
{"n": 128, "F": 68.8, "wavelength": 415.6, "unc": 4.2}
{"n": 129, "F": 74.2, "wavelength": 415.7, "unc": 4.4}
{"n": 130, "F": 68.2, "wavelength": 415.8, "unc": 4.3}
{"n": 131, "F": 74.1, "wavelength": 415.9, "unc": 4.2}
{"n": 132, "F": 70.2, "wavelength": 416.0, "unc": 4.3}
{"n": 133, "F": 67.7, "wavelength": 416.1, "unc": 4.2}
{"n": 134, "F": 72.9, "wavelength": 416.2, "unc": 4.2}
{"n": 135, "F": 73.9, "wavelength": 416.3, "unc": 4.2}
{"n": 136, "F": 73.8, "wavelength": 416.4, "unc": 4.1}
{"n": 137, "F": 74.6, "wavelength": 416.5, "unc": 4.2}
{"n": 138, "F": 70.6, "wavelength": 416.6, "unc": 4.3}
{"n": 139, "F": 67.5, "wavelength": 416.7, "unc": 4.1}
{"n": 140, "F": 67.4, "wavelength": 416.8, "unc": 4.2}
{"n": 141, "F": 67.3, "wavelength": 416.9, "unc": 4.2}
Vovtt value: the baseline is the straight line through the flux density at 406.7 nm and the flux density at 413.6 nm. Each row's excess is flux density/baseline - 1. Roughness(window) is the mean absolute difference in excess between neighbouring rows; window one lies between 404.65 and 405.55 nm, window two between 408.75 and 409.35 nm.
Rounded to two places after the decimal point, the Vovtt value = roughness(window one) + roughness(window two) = 0.21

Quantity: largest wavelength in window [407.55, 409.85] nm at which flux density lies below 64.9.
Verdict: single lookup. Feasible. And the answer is 409.8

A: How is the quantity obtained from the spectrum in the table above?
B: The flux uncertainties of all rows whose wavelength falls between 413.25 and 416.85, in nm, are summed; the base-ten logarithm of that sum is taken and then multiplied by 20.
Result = 44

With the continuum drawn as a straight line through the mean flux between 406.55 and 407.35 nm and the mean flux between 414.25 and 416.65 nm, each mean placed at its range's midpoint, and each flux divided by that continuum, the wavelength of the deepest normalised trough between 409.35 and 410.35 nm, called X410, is 410.2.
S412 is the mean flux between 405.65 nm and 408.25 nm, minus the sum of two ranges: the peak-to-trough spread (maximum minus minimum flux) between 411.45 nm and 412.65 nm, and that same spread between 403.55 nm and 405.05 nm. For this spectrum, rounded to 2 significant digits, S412 30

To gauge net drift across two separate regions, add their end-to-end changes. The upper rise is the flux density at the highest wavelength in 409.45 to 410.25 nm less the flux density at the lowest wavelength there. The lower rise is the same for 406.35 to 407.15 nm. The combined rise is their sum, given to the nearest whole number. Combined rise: -25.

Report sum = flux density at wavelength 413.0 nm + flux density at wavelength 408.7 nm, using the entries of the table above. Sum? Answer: 134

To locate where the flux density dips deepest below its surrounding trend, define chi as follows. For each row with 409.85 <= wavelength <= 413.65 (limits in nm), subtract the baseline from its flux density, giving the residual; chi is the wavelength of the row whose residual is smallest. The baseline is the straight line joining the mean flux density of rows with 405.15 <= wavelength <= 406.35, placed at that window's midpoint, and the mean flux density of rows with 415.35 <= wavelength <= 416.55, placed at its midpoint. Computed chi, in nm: 410.2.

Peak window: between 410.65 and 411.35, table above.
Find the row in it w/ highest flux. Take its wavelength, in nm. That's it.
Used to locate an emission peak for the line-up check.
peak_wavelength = 410.7 nm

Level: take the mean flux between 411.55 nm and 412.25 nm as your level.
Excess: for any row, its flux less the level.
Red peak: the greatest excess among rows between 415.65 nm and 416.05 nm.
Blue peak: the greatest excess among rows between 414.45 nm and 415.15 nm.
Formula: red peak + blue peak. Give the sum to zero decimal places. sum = 17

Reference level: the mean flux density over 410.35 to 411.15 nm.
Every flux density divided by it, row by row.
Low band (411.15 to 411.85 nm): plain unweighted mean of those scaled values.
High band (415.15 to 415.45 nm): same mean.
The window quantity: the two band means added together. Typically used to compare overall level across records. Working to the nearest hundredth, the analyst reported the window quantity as 2.01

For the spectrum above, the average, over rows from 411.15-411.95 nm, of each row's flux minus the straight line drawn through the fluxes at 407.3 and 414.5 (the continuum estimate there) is -2.4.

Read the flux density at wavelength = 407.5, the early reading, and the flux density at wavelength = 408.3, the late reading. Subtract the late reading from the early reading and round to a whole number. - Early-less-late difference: -5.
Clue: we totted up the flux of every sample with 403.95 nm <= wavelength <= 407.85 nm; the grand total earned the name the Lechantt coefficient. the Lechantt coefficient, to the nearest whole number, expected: 2474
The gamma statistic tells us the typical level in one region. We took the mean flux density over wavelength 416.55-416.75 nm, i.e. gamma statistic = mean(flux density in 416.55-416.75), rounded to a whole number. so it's 69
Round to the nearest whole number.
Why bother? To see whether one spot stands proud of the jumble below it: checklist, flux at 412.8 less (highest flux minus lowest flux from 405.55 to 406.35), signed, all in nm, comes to 56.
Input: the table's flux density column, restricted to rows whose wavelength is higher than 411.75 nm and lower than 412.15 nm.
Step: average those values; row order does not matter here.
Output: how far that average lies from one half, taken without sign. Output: 63.3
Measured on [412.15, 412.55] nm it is 69.1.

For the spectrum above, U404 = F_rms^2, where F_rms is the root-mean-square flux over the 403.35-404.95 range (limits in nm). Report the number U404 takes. 4332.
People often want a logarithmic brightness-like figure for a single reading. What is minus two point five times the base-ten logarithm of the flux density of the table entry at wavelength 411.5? -4.62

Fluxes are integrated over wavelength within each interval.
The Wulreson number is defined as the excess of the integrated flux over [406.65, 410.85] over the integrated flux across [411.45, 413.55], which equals 124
